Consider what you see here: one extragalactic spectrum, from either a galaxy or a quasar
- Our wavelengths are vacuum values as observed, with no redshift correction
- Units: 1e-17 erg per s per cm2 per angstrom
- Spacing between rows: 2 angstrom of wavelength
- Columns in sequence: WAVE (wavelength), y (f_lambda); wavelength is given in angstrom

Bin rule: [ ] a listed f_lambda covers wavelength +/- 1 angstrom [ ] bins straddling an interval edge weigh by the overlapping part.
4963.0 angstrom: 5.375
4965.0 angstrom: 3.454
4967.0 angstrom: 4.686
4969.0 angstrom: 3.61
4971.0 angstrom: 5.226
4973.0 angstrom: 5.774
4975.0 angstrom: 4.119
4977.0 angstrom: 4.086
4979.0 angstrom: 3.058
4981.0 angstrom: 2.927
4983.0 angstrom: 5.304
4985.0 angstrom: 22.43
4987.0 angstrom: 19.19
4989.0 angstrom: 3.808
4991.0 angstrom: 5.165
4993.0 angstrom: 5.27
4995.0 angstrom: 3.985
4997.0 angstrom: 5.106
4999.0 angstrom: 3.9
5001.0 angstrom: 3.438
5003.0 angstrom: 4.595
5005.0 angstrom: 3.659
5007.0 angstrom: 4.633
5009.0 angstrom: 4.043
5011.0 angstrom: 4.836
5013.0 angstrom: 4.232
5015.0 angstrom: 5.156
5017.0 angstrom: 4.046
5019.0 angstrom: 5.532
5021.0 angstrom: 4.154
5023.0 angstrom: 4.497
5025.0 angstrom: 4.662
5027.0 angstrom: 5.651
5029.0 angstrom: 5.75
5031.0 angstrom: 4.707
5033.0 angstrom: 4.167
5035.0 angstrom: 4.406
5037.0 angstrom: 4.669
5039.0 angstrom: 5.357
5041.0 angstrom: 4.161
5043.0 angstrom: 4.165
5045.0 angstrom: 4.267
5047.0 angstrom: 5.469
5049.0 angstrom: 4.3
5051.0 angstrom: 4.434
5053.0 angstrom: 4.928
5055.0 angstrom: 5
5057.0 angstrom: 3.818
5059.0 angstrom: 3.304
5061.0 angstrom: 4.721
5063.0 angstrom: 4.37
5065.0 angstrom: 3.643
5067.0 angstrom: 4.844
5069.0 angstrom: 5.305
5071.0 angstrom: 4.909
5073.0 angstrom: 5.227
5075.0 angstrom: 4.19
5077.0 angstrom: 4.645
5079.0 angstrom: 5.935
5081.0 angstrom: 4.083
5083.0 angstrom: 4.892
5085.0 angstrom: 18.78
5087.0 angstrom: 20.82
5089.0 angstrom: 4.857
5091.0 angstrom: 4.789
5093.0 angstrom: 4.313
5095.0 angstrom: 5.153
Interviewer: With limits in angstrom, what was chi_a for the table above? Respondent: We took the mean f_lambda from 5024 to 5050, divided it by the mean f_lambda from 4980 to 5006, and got 0.70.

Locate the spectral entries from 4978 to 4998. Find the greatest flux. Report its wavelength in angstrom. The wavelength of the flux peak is 4985.0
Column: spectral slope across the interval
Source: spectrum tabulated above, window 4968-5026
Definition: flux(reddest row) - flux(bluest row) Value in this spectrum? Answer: 1.1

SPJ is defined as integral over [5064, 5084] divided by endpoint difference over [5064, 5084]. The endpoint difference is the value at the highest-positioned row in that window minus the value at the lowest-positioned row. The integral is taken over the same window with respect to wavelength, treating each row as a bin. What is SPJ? 76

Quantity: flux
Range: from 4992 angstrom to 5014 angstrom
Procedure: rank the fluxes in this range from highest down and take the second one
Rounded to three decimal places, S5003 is 5.106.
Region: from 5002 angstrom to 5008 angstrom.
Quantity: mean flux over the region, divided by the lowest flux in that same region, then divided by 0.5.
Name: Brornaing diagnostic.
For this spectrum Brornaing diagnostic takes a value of 2.35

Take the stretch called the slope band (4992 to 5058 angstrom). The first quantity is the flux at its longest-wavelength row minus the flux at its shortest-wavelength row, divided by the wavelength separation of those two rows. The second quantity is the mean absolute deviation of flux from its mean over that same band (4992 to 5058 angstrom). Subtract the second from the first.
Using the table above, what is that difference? -0.51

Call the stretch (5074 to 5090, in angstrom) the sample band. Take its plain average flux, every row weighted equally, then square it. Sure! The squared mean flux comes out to 73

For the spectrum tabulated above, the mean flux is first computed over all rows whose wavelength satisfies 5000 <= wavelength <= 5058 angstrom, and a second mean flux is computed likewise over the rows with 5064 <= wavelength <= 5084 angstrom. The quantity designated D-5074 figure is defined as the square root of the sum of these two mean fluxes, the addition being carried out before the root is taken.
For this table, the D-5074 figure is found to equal 3.06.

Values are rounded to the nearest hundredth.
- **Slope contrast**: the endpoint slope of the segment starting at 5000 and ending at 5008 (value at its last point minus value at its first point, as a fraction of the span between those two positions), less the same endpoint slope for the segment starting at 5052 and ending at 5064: 0.25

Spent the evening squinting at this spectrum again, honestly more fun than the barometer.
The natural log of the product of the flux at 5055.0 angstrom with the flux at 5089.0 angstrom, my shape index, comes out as 3.19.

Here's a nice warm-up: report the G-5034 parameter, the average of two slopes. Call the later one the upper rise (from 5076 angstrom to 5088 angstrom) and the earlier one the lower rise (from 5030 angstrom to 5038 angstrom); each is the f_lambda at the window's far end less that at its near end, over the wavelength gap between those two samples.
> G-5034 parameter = 0.81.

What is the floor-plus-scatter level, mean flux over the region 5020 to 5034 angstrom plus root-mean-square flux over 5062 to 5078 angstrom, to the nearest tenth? 9.5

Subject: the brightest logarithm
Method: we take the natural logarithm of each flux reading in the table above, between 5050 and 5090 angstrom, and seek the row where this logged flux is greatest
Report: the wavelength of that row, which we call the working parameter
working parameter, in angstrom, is 5087.0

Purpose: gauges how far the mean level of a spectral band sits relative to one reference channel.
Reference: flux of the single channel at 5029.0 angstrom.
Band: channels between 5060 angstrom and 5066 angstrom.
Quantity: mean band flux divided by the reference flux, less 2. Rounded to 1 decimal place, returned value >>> -1.3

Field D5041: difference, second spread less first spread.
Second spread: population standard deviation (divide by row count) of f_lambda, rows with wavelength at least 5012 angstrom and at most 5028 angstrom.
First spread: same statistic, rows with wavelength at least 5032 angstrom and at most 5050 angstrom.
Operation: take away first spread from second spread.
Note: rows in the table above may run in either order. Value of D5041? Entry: 0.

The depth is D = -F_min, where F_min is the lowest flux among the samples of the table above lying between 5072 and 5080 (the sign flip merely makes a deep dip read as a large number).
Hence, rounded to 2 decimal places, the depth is -4.19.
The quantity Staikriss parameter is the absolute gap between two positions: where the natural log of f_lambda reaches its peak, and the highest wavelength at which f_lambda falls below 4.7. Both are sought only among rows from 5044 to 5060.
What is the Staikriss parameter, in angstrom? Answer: 12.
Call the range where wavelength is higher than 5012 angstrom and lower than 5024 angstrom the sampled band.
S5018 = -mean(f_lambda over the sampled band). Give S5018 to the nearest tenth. -4.6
